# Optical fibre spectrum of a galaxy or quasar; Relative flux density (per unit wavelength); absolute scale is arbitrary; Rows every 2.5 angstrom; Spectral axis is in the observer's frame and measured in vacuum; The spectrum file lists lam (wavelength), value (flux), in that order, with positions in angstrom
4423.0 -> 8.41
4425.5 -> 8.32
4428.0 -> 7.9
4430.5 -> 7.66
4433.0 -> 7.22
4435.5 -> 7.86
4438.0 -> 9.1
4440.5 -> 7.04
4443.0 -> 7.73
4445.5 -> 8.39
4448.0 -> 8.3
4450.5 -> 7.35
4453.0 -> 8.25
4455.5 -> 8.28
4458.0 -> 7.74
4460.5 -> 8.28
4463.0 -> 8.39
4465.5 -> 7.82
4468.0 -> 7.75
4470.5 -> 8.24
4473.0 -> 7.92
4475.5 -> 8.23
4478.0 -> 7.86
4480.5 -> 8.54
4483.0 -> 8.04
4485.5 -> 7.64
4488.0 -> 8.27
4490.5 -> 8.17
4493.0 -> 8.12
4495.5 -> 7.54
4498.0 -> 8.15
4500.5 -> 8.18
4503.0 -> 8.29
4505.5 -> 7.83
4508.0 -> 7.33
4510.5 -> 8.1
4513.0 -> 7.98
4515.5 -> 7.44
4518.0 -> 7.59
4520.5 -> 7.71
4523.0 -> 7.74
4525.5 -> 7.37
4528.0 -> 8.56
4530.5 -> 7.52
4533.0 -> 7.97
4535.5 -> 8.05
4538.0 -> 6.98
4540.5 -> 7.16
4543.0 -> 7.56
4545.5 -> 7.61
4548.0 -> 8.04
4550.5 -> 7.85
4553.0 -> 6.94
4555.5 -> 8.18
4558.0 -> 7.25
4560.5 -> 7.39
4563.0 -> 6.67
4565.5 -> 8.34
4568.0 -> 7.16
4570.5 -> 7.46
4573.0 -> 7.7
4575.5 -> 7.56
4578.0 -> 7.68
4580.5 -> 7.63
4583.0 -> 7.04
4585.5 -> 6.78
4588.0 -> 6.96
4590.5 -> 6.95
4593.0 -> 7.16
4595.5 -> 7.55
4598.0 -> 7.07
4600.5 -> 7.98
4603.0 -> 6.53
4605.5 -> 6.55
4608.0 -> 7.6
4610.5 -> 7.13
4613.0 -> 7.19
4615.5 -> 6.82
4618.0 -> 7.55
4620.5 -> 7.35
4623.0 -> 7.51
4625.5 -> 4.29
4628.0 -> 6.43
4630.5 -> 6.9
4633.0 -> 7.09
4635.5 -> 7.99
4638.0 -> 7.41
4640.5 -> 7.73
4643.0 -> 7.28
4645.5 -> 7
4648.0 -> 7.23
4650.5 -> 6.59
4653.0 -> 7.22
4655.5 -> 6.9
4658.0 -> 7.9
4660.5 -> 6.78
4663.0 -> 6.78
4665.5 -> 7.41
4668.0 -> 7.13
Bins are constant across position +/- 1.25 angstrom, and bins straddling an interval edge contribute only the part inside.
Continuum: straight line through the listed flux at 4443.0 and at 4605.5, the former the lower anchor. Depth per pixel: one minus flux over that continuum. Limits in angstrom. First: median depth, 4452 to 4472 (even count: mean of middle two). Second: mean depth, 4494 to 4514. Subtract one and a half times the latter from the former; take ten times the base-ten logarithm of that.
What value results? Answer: -12.9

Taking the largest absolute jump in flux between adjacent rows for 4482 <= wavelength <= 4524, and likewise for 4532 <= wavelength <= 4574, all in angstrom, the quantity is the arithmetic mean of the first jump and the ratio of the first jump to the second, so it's 0.62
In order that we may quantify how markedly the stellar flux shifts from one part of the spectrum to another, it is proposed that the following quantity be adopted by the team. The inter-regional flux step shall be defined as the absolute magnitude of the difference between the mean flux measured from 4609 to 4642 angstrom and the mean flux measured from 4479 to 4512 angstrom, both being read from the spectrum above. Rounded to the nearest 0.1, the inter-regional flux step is 1.0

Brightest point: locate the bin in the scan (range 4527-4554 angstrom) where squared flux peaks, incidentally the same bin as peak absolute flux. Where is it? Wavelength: 4528.0 angstrom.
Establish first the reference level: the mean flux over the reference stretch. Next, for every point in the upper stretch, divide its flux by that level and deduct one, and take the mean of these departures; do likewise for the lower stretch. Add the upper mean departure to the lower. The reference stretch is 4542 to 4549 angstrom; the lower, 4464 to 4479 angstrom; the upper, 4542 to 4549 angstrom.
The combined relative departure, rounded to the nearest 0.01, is 0.03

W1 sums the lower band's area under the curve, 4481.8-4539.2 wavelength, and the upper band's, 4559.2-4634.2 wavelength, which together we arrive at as 986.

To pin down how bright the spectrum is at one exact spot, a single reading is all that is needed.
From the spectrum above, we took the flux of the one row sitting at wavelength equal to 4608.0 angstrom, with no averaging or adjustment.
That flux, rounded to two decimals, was 7.60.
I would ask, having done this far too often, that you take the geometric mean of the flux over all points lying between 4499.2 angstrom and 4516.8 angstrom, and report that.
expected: 7.9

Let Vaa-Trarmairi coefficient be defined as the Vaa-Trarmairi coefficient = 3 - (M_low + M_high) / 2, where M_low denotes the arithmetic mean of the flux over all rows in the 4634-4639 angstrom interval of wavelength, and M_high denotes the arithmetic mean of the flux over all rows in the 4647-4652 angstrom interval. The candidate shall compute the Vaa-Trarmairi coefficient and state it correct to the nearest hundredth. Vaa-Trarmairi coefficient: -4.30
